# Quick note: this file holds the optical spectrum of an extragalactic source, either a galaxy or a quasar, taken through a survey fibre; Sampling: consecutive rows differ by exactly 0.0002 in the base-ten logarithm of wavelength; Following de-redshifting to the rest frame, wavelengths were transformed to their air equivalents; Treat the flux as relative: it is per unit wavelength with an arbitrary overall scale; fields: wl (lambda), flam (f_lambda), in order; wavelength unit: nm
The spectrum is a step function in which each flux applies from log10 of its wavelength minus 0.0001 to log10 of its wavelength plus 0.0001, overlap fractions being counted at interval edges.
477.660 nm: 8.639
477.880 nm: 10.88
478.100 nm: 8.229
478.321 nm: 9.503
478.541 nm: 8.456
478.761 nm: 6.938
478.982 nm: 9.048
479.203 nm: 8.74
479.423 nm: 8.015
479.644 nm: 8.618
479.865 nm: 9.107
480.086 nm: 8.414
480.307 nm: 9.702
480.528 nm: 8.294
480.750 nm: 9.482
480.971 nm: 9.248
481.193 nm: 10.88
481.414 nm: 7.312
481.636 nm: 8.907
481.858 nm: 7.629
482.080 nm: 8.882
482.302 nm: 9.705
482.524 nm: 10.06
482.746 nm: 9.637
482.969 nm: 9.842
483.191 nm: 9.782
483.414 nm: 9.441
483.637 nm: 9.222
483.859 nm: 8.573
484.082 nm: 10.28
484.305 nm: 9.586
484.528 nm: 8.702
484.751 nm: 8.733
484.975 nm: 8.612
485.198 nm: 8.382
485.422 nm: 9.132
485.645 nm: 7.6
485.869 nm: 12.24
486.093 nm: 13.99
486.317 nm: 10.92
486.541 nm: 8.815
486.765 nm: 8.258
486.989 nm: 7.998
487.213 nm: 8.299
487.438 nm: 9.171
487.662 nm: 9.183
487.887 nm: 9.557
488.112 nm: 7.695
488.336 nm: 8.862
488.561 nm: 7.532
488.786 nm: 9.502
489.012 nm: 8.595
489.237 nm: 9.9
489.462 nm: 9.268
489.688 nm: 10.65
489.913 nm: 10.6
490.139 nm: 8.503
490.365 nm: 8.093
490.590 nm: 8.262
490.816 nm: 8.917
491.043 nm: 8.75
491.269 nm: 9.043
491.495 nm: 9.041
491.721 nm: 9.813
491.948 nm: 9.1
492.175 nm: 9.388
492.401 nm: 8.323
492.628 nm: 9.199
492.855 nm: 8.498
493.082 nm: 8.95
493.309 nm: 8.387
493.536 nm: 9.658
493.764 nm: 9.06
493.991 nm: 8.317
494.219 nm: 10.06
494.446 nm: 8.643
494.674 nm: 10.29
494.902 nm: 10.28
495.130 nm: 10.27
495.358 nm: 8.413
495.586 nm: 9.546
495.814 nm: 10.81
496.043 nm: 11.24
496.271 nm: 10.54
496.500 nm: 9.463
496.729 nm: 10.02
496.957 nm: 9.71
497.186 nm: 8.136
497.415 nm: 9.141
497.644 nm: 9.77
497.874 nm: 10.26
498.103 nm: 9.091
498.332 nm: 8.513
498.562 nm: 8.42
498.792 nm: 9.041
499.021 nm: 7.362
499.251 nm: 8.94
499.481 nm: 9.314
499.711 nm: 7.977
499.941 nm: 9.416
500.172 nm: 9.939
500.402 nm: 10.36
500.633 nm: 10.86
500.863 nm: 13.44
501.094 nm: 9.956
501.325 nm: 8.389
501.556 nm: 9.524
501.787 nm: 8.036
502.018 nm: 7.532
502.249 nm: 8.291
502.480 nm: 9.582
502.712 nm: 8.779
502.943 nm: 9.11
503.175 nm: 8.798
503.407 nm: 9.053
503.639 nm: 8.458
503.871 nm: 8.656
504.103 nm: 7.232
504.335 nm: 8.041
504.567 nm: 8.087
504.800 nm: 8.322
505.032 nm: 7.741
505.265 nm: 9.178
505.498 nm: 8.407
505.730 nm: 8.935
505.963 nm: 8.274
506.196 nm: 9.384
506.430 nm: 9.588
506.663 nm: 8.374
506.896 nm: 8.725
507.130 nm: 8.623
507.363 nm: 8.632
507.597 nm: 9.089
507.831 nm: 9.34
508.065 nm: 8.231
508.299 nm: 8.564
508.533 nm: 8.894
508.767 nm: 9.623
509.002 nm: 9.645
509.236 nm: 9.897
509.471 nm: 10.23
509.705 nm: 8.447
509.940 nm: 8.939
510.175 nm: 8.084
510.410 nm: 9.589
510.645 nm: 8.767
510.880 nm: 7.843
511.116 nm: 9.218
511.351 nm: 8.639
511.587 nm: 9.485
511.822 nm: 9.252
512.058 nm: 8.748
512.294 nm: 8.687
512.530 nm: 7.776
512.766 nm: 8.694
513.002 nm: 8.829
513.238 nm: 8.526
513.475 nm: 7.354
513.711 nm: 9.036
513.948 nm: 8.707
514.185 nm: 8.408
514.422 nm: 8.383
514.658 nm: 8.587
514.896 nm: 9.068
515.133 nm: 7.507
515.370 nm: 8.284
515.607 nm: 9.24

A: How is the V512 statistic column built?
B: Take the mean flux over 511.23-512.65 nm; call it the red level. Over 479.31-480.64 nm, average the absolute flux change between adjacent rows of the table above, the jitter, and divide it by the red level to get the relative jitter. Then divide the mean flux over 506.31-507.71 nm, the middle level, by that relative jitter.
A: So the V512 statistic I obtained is 86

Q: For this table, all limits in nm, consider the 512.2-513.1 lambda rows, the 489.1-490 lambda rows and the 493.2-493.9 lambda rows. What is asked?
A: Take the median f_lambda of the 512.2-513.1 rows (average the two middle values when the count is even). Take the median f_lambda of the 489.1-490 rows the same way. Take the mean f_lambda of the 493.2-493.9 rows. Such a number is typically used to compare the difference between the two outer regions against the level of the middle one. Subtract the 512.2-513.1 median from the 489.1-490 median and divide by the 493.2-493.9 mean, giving 0.17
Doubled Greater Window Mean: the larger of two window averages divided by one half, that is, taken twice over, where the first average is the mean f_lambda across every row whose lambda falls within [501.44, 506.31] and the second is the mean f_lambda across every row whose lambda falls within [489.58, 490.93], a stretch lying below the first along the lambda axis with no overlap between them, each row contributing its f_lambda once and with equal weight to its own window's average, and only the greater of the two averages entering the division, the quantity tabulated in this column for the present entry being 18.3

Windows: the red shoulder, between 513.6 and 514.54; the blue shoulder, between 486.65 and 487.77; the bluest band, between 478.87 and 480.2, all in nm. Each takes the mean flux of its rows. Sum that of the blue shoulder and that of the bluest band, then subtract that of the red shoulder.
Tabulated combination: 8.6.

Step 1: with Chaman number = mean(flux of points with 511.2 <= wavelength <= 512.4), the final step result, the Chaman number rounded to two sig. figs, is 9.0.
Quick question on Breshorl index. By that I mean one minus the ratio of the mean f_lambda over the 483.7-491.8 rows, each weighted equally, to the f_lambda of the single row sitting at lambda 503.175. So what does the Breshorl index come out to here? -0.045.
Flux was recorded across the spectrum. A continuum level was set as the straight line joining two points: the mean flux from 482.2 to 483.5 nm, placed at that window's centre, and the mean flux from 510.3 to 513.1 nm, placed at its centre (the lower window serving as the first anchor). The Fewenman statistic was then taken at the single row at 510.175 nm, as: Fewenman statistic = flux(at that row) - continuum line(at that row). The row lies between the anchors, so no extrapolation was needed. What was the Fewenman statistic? -0.8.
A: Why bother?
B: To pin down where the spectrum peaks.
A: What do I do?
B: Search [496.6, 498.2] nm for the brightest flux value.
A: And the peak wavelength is 497.874 nm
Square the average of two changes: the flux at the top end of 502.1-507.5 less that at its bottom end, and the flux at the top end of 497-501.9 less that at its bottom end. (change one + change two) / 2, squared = 0.0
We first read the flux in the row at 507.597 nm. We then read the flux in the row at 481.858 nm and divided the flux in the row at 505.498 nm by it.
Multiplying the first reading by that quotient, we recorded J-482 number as 10.0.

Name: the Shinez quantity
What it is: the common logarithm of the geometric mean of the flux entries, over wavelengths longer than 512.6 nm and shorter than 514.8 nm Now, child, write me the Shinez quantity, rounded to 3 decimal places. 0.929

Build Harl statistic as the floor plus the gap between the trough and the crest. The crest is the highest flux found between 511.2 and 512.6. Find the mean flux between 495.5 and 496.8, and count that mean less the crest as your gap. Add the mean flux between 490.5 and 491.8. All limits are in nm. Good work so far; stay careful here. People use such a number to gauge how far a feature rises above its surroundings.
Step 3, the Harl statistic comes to 9.8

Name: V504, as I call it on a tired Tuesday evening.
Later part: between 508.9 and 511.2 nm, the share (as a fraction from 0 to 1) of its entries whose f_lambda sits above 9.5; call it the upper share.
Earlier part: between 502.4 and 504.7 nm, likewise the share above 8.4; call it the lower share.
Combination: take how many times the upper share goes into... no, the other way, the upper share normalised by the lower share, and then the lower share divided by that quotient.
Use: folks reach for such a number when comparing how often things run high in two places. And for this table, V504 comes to 1.2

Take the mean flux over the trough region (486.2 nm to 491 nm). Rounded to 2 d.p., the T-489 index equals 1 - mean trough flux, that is -7.98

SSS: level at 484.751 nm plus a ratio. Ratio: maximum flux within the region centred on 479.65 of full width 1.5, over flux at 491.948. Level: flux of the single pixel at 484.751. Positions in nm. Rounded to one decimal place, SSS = 9.8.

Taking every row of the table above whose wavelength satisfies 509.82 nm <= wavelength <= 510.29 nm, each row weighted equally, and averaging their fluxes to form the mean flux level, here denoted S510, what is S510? 8.51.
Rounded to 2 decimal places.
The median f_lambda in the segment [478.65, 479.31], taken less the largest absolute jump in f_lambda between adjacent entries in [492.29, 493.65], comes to 7.47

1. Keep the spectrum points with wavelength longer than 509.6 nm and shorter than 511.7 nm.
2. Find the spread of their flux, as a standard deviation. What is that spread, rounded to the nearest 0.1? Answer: 0.6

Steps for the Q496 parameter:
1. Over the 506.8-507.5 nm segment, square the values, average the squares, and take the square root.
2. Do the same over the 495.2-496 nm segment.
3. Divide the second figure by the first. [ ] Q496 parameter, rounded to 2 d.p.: 1.11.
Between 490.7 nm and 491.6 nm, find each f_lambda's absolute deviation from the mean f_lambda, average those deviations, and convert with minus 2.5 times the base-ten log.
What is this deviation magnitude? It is 2.5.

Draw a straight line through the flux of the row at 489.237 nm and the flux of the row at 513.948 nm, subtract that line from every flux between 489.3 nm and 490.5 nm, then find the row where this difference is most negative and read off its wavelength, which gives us 490.365 nm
